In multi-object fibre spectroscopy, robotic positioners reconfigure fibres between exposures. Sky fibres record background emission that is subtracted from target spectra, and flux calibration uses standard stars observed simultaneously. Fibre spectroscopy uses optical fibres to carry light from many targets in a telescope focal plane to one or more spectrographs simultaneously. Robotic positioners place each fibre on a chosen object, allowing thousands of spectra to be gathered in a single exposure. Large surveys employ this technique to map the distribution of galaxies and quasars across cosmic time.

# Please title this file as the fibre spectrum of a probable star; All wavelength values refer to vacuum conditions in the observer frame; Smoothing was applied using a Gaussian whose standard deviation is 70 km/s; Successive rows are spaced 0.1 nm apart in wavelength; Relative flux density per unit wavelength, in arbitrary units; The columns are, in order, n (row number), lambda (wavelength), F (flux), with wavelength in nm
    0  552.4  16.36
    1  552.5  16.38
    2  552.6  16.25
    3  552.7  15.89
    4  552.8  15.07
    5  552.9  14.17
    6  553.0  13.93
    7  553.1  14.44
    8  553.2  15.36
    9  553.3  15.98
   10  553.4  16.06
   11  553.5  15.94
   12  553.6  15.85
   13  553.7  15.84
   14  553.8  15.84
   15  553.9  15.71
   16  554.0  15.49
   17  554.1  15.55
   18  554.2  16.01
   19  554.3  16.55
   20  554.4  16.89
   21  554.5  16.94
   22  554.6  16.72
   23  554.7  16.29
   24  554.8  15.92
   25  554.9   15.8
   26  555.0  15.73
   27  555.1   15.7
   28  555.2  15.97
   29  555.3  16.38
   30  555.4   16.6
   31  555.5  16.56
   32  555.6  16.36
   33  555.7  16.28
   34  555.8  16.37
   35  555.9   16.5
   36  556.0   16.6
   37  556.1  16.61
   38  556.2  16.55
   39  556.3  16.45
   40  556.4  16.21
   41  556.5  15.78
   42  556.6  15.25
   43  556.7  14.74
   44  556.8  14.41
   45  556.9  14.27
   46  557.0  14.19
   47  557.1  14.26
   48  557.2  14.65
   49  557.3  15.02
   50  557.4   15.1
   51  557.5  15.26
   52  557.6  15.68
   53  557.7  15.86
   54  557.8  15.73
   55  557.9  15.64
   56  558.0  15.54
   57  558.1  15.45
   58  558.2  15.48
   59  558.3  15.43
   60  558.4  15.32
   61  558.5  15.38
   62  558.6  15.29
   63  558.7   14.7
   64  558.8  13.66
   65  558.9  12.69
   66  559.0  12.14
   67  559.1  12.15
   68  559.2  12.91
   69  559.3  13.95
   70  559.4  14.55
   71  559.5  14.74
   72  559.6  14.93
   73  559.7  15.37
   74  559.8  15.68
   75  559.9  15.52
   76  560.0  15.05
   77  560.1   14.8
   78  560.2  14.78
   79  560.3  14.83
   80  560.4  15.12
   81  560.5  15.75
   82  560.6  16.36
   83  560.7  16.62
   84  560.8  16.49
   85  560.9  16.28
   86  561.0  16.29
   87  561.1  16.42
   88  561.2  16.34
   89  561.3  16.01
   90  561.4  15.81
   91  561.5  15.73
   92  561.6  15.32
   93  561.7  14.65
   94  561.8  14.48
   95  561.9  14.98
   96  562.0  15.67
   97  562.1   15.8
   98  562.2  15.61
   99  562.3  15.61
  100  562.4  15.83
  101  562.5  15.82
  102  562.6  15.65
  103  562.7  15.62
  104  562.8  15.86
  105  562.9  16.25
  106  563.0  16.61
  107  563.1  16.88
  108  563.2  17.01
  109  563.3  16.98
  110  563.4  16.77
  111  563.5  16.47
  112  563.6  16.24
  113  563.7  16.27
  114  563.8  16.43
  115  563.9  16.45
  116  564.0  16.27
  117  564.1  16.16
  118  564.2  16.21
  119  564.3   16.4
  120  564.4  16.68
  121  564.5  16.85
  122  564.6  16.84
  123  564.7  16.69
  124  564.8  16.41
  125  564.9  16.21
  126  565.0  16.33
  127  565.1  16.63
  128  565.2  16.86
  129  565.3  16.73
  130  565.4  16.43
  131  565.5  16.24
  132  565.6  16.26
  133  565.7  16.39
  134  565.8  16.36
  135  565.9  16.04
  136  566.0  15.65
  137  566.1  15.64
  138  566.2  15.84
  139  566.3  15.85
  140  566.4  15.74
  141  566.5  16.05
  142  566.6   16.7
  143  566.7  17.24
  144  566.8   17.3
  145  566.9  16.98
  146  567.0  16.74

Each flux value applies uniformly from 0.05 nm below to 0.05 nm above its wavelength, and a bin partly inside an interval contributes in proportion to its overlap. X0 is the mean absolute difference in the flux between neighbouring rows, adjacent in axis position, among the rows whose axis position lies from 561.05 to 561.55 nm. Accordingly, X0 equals 0.17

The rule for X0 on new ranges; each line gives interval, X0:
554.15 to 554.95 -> 0.30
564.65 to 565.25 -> 0.23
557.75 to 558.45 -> 0.08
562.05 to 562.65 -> 0.12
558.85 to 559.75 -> 0.47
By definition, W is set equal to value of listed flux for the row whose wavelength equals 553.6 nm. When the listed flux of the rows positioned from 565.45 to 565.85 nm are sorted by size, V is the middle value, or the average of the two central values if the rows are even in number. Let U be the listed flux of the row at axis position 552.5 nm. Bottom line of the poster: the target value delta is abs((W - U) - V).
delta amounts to 17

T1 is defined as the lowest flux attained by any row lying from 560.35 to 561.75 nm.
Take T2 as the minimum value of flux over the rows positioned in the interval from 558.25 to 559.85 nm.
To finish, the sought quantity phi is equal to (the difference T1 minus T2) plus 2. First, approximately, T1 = 14.65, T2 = 12.14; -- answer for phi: 5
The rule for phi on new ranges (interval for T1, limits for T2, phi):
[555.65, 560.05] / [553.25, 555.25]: -1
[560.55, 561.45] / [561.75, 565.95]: 3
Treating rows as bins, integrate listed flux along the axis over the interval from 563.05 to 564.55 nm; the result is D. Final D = 24.8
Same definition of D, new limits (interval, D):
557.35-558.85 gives 23.0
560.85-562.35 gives 23.5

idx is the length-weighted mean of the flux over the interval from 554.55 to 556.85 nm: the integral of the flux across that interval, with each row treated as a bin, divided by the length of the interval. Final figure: 16.1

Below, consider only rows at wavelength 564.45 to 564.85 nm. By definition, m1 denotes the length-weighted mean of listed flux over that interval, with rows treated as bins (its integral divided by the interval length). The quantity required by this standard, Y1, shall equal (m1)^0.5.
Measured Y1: 4.09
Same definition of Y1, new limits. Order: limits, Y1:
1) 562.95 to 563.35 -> 4.11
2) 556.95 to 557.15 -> 3.77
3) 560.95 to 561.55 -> 4.01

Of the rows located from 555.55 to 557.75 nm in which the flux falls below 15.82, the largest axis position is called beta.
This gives 557.6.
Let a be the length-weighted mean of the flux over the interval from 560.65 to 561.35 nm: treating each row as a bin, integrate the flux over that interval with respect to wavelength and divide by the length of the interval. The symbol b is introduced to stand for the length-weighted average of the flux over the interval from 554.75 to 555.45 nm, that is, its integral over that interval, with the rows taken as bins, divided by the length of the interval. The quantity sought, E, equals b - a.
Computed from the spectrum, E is -0.3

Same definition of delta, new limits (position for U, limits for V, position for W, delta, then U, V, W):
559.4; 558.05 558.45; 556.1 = 13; 14.55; 15.4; 16.61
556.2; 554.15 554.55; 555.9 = 17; 16.55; 16.7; 16.5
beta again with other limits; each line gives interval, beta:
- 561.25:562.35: 562.3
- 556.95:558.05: 558.0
